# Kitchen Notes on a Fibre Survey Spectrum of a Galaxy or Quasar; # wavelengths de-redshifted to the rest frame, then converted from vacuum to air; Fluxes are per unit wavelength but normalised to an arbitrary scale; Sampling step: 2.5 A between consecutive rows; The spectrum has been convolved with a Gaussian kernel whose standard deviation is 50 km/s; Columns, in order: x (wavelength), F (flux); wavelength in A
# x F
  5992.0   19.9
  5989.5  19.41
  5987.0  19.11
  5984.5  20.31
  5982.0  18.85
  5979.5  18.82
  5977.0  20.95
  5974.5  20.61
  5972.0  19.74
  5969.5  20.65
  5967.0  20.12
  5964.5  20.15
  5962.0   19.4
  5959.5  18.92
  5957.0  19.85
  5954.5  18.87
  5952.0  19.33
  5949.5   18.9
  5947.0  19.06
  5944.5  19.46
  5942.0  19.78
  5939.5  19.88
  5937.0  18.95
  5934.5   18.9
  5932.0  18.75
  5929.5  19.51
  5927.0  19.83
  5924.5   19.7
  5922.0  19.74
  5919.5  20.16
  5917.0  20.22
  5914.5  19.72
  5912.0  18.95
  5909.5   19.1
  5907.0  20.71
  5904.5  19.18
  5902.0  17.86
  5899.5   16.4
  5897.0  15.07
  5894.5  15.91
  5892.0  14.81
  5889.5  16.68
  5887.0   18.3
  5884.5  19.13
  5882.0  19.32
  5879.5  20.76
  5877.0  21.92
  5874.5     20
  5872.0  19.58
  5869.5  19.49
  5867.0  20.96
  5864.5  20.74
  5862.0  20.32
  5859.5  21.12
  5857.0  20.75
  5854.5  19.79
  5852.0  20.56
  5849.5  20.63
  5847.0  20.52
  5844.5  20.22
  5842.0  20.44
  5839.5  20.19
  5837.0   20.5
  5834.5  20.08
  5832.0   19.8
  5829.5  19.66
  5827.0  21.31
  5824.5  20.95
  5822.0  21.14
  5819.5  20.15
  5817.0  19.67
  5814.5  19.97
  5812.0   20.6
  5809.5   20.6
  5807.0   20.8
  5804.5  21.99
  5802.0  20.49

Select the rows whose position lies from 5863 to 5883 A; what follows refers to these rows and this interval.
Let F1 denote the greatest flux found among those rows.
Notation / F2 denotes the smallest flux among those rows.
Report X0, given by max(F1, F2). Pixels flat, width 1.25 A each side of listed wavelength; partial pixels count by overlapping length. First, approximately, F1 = 21.92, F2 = 19.32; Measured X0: 21.9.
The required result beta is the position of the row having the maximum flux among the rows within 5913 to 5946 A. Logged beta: 5917.0 A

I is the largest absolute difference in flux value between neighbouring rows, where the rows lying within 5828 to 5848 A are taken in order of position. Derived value 0.4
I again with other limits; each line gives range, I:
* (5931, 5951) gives 0.9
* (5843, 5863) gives 1.0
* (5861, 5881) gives 1.9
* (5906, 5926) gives 1.6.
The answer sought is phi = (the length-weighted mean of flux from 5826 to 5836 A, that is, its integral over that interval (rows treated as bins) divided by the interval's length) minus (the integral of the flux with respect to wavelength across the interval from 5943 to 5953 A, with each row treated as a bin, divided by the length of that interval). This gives 1.0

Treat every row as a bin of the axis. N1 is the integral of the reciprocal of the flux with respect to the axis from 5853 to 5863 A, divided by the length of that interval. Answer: 0.0488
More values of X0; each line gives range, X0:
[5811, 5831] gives 21.3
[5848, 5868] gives 21.1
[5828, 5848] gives 20.5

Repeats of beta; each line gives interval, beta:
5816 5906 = 5877.0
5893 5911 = 5907.0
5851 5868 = 5859.5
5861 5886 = 5877.0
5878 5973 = 5879.5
